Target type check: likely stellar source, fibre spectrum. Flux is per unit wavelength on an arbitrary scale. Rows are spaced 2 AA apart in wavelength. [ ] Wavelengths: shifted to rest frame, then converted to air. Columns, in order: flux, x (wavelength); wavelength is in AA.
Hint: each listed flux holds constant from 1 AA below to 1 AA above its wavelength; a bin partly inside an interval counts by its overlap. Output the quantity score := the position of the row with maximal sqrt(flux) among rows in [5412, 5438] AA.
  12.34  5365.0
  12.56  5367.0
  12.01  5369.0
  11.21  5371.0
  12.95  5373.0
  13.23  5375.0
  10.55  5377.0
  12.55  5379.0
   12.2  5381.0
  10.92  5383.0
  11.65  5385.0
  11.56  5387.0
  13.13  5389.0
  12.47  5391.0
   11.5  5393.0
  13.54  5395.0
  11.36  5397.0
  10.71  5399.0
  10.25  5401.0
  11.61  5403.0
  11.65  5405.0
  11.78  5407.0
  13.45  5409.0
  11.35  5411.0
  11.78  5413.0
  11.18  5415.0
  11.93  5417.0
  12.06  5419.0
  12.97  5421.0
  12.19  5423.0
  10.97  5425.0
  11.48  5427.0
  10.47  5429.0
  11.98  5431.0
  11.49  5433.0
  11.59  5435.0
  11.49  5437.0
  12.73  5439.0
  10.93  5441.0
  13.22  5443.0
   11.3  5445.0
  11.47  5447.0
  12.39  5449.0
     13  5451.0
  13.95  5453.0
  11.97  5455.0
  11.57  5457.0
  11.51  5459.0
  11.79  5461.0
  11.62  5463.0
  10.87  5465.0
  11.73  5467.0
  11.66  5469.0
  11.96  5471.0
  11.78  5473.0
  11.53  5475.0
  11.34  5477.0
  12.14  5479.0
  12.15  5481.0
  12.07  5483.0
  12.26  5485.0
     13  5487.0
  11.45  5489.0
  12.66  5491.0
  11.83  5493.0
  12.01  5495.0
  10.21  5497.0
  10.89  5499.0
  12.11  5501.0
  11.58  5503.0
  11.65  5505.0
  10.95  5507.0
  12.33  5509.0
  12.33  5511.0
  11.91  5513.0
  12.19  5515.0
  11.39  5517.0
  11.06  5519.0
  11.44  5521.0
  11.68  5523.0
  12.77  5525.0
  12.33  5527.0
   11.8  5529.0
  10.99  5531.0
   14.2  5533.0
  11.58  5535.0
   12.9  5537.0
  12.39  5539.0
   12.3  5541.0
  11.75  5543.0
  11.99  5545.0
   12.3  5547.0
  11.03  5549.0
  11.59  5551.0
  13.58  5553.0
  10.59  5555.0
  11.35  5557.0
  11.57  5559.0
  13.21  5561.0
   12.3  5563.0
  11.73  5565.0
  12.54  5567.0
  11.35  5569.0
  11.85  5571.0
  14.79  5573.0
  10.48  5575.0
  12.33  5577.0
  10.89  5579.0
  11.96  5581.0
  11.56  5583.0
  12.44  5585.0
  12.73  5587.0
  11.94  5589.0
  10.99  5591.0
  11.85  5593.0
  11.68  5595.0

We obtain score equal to 5421.0 AA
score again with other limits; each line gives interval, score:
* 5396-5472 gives 5453.0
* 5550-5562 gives 5553.0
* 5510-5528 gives 5525.0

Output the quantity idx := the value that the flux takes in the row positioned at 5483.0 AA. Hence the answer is 12.07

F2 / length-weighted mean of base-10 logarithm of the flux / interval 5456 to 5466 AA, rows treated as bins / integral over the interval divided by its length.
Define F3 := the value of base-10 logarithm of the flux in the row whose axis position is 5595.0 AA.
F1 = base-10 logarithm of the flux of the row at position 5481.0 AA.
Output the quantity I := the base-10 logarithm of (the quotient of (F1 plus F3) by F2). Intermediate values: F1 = 1.08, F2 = 1.06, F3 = 1.07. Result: 0.308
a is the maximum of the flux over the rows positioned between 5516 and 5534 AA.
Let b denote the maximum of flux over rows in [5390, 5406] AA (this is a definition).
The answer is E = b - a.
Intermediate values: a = 14.2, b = 13.54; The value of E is -0.66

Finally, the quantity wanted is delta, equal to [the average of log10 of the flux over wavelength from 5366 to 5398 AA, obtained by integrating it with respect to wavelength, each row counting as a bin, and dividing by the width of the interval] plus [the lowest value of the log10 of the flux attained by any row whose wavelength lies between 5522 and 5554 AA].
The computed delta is 2.12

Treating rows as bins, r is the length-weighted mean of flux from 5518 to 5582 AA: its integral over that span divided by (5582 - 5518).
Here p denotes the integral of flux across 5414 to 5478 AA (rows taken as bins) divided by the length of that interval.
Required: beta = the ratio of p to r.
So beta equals 0.98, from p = 11.8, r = 12.0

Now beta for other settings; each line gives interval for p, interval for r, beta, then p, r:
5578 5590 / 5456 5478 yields 1.03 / 11.9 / 11.6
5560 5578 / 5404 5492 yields 1.03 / 12.3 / 11.9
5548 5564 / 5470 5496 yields 0.99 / 11.9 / 12.0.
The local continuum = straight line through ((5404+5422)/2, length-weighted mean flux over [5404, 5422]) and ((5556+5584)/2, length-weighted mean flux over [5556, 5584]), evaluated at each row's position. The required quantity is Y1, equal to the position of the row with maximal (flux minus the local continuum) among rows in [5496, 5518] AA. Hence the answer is 5511.0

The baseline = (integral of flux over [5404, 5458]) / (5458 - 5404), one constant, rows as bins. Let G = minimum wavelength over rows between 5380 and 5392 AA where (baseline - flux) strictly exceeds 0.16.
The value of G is 5383.0 AA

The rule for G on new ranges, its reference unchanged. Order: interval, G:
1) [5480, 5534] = 5489.0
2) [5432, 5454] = 5433.0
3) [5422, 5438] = 5425.0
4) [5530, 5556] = 5531.0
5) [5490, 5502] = 5497.0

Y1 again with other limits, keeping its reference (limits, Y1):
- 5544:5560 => 5553.0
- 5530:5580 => 5573.0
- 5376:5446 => 5395.0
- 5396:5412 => 5409.0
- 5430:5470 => 5453.0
